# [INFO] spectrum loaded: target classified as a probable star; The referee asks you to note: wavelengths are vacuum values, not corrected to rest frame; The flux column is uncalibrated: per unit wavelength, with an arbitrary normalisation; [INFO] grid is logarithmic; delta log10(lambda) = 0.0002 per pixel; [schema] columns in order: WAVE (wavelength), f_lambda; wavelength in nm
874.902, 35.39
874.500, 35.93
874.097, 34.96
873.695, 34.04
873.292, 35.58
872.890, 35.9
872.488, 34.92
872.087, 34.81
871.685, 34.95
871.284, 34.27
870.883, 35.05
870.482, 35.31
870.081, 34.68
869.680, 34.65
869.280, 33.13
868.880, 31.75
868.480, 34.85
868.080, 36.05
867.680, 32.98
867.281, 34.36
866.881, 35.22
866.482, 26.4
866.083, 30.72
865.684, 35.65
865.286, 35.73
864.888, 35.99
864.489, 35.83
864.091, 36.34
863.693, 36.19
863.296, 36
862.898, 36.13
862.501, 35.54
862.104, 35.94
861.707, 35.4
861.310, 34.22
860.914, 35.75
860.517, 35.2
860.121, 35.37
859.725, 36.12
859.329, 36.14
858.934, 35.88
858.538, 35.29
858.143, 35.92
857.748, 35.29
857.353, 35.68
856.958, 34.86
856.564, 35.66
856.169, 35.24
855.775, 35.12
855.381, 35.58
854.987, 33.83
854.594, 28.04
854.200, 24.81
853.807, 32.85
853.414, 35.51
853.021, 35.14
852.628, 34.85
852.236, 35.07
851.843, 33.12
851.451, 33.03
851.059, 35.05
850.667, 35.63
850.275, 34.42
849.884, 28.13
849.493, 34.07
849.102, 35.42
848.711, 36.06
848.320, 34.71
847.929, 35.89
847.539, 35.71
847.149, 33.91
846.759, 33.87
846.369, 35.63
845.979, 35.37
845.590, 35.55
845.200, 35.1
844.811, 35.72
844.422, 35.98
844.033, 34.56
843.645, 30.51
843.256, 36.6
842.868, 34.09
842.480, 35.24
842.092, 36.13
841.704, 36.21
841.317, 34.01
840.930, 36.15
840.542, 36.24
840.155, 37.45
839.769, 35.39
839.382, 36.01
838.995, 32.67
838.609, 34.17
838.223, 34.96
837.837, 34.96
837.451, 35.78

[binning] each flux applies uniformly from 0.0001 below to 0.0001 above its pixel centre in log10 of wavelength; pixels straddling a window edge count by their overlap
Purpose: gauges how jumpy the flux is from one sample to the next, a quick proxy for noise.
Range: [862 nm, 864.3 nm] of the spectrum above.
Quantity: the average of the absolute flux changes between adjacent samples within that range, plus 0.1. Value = 0.4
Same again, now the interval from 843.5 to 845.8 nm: 1.5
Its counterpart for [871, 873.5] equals 0.5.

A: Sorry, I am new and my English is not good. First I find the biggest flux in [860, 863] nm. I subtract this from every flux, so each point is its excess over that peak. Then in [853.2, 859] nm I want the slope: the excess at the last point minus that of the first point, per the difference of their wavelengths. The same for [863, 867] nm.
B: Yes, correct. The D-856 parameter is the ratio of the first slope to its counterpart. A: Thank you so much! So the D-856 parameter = -0.3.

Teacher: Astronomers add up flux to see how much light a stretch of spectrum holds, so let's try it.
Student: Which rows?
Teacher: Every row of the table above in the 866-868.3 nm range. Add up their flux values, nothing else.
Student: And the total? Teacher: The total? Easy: 196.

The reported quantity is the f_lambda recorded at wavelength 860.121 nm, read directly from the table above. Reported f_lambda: 35.37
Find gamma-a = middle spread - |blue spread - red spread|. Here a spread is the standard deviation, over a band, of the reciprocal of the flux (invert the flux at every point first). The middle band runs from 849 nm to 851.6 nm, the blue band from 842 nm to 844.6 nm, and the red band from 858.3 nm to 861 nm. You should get 0.001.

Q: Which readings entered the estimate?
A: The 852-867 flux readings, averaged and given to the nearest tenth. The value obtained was 34.6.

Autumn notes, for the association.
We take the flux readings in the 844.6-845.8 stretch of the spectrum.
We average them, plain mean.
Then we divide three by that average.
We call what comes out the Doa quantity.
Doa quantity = 0.0846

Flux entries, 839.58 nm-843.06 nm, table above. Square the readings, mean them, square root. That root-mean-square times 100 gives 3567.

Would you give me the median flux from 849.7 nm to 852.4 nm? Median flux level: 34.4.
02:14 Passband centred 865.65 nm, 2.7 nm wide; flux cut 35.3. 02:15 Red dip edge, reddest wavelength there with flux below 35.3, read 866.881 nm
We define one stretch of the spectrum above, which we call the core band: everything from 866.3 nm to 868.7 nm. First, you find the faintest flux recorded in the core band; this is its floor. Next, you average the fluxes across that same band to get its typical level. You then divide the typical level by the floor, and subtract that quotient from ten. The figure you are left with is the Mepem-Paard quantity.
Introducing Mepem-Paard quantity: 8.74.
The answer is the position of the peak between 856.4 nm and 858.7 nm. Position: 858.143 nm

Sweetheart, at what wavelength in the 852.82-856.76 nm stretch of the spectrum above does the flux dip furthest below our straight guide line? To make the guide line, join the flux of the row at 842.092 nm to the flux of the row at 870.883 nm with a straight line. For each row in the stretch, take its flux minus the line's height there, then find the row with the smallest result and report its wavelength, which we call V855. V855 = 854.200 nm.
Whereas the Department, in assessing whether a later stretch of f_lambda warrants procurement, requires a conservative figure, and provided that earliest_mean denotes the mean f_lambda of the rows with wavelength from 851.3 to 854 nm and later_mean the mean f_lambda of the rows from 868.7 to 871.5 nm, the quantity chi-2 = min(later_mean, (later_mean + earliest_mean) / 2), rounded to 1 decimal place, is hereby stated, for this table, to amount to 34.1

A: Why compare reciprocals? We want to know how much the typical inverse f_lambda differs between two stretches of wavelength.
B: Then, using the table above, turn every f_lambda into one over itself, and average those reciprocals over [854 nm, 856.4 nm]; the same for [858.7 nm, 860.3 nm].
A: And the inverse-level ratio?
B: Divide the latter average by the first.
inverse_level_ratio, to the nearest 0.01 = 0.88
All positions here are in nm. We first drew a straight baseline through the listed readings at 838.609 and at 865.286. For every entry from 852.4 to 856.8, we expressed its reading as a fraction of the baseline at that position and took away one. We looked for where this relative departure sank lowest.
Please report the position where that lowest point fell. 854.200 nm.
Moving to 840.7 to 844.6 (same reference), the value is 843.645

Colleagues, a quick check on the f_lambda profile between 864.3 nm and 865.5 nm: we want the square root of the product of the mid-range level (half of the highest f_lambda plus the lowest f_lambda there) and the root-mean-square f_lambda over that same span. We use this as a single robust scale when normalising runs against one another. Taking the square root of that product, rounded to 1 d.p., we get 35.9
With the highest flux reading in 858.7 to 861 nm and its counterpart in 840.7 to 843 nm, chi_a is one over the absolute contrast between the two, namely 14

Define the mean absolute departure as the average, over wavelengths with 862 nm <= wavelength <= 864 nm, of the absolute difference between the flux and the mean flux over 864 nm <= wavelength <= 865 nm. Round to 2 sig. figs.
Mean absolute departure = 0.18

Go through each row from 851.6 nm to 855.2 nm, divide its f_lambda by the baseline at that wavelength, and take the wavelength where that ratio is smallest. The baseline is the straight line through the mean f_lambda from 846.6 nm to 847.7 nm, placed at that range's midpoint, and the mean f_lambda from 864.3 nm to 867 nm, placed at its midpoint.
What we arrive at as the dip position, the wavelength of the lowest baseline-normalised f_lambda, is 854.200 nm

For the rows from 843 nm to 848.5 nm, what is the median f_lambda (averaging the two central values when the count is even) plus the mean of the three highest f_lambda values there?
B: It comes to 71.6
